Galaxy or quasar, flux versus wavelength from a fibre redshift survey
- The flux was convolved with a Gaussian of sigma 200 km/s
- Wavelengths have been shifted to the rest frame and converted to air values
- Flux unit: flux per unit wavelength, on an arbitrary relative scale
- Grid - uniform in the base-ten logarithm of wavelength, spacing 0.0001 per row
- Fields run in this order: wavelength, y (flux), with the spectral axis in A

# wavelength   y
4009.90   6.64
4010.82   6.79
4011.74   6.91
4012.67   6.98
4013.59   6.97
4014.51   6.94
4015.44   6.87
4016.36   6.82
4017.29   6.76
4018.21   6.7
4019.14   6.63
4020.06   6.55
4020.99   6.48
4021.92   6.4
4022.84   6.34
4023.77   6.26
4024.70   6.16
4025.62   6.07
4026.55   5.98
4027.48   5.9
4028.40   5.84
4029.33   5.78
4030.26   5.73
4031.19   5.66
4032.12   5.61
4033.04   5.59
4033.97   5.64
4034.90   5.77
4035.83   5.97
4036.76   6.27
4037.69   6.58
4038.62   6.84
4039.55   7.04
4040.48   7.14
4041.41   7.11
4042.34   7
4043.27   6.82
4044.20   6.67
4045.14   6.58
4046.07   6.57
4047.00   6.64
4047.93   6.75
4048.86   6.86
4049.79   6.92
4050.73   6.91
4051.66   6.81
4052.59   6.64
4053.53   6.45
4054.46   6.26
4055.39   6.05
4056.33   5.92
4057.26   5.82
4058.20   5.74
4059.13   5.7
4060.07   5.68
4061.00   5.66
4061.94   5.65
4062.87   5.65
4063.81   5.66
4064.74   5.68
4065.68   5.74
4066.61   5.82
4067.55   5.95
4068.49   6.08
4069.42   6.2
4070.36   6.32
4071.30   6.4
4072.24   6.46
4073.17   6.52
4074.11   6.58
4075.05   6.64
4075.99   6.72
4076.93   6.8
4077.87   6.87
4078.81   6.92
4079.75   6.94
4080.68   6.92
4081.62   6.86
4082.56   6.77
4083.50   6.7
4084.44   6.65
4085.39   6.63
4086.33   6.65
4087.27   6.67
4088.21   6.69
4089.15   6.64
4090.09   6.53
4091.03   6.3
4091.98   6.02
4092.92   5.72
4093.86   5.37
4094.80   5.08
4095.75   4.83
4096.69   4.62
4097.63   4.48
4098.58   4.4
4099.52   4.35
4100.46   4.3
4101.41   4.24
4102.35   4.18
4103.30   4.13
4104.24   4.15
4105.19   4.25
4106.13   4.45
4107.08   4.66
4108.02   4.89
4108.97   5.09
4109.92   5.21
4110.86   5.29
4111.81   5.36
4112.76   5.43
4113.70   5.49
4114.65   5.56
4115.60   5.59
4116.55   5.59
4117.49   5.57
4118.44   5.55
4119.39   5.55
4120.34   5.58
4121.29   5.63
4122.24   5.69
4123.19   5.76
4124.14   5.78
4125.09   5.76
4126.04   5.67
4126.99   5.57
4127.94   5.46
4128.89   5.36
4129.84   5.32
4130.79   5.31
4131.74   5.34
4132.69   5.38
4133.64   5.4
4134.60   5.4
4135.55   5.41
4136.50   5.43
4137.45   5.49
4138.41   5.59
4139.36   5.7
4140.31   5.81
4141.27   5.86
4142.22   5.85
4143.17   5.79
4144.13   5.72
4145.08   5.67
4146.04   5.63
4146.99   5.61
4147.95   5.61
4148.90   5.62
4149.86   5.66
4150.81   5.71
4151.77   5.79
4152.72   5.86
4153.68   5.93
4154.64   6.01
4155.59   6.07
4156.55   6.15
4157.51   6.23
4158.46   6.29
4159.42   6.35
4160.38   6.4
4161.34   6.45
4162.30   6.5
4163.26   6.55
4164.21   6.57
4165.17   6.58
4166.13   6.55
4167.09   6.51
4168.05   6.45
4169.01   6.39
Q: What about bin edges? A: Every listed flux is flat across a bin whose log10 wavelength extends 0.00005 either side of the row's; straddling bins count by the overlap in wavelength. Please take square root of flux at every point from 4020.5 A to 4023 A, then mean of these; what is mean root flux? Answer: 2.53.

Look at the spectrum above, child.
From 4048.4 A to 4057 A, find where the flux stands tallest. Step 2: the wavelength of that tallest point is 4049.79 A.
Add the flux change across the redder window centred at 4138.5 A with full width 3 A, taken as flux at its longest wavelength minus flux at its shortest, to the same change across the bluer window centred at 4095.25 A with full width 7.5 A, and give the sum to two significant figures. -1.4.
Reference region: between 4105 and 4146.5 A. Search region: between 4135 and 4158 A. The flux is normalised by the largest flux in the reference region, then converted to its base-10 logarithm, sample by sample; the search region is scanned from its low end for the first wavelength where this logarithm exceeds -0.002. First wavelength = 4141.27 A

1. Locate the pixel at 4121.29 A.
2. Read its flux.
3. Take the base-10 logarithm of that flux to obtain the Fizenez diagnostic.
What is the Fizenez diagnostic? 0.751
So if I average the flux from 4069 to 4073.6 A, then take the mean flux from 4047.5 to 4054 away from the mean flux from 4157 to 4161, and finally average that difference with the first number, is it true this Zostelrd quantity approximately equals 3.0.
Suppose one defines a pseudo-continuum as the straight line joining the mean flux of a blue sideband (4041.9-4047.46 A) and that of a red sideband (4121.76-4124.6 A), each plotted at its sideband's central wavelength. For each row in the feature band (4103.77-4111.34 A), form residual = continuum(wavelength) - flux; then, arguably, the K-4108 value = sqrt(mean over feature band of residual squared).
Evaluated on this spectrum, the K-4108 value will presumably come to 1.3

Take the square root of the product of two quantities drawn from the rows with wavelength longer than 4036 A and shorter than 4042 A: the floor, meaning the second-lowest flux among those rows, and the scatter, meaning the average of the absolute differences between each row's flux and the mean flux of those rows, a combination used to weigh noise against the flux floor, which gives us 1.3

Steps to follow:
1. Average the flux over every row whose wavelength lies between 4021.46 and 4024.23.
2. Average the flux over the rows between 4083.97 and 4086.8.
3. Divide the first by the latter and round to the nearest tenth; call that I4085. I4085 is 1.0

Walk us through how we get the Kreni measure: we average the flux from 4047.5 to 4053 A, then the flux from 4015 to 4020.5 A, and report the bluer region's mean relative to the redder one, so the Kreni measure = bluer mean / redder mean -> 0.99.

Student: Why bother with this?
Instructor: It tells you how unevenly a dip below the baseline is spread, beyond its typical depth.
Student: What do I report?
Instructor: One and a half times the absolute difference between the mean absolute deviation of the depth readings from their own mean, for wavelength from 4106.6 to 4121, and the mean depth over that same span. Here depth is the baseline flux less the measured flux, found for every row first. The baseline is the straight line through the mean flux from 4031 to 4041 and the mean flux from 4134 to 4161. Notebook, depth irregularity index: 0.50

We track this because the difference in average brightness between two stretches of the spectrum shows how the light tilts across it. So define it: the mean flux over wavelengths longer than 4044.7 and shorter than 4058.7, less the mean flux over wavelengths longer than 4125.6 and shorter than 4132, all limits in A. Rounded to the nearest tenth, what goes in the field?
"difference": 1.0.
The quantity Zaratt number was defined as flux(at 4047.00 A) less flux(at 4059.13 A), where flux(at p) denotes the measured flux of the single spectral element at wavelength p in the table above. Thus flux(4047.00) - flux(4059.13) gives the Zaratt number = 0.94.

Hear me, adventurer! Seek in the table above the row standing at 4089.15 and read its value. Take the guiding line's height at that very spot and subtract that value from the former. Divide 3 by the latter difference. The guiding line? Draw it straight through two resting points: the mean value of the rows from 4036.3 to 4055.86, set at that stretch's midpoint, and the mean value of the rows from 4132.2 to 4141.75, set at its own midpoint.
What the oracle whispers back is -6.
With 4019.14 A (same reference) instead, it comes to 7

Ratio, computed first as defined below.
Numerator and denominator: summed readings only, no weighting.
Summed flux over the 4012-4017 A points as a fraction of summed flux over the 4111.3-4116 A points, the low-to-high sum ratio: 1.26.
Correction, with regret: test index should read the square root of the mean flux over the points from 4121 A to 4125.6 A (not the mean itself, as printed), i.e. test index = 2.39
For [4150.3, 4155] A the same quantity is 2.42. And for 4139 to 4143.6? 2.41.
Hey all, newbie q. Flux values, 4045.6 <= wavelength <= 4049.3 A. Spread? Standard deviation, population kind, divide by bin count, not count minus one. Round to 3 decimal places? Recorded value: 0.110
